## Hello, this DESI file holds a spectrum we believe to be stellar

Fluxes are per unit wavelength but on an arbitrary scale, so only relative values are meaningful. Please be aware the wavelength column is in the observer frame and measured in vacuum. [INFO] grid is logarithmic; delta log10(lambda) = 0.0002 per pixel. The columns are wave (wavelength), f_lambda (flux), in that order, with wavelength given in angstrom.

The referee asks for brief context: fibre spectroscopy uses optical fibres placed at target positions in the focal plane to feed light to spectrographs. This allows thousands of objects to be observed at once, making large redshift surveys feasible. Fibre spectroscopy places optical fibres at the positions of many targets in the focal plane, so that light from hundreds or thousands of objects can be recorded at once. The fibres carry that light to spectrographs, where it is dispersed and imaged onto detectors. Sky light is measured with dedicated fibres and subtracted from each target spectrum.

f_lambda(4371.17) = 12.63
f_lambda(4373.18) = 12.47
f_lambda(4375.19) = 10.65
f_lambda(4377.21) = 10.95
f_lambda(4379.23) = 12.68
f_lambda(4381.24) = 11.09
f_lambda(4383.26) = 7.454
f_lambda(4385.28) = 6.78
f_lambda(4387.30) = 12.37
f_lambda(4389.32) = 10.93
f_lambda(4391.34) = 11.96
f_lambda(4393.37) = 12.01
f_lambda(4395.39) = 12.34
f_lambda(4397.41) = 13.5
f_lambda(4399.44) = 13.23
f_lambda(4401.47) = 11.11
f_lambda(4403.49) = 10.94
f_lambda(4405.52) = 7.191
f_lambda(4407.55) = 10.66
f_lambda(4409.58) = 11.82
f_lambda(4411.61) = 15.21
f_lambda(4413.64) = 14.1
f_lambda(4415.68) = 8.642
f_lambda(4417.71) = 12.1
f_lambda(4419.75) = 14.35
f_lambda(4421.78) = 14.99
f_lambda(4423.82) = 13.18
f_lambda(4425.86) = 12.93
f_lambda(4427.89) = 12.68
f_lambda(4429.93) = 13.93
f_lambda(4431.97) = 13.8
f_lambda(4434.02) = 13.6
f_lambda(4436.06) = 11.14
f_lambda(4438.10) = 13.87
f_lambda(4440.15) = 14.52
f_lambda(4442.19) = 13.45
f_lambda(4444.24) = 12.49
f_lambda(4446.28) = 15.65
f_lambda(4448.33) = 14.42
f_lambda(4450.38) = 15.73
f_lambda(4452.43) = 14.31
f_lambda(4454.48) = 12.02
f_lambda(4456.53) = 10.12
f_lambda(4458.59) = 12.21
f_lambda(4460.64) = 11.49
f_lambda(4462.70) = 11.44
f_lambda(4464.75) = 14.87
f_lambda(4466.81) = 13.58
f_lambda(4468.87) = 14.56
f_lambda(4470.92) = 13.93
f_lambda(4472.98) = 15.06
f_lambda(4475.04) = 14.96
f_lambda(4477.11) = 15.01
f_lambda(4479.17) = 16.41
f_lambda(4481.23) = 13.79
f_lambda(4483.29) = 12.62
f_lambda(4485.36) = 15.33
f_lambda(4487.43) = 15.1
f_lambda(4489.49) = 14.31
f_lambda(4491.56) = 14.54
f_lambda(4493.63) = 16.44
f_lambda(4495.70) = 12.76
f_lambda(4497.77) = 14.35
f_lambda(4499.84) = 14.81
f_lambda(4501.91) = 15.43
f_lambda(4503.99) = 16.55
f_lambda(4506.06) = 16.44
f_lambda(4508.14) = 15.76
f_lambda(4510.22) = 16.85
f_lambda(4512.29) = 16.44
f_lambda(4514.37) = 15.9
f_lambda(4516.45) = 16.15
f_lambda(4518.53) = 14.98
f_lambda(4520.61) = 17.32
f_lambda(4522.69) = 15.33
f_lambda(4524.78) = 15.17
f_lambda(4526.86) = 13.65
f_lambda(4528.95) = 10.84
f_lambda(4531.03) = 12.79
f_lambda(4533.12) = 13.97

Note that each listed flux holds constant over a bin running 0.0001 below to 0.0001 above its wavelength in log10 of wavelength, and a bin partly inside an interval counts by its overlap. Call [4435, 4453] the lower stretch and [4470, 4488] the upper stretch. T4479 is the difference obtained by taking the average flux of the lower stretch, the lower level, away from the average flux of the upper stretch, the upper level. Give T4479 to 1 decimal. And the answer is 0.7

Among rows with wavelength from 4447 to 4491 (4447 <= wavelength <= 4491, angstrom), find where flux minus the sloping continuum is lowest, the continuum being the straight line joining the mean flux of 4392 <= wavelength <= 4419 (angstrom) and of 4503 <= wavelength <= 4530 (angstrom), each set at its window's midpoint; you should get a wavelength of 4456.53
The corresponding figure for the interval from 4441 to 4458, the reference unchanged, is 4456.53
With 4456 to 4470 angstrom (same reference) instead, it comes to 4456.53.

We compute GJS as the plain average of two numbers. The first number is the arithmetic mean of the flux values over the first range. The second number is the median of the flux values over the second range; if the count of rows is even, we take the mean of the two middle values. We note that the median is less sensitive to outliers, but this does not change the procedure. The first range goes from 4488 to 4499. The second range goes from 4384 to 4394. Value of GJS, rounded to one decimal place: 13.2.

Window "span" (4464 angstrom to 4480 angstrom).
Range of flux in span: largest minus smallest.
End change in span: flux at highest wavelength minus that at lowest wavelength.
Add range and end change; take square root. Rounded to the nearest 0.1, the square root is 2.1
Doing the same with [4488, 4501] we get 2.0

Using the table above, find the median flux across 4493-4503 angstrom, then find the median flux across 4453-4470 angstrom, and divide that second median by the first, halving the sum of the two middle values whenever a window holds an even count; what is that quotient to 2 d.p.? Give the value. 0.82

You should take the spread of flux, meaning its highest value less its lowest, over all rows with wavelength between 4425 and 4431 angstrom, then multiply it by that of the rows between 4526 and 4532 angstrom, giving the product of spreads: 3.5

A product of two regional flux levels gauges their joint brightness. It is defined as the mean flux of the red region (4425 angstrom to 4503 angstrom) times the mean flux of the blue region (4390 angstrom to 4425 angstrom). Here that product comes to 169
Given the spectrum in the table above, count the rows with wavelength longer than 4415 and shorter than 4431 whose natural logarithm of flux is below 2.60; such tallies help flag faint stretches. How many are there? 5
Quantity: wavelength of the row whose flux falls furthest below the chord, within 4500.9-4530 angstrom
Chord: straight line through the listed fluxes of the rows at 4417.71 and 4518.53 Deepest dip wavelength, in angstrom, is 4528.95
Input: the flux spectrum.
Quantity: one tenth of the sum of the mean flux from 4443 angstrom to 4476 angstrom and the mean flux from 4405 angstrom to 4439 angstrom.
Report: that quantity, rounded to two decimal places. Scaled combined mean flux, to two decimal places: 2.62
